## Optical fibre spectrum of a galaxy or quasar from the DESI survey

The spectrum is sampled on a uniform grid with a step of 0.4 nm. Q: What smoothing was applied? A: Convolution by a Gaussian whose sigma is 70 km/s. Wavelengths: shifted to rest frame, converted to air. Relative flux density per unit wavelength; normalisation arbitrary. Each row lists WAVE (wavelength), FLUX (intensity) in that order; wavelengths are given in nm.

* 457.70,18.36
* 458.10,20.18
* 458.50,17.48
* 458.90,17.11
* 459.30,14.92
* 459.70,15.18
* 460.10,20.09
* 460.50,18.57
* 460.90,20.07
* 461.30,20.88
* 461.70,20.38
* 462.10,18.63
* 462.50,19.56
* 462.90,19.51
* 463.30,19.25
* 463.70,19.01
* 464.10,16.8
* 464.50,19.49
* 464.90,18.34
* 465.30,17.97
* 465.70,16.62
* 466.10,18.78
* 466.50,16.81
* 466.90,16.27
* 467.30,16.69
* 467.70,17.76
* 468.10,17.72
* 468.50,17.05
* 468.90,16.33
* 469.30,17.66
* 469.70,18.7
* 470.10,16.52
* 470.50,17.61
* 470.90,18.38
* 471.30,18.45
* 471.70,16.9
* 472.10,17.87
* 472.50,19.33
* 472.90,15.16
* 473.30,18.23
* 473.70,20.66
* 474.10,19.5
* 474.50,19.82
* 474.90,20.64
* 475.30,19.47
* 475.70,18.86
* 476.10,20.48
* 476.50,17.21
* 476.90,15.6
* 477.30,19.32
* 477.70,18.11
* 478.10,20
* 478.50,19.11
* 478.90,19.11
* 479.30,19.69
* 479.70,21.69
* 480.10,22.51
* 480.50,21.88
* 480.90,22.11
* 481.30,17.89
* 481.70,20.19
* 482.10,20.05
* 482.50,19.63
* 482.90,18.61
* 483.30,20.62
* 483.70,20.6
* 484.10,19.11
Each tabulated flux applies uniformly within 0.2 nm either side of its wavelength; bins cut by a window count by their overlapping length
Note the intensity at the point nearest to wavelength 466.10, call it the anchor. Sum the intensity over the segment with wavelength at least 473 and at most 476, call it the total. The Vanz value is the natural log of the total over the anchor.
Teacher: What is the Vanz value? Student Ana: 1.99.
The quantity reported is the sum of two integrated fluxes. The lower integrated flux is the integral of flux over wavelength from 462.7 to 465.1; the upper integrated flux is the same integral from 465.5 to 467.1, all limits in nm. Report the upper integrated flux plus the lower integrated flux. 72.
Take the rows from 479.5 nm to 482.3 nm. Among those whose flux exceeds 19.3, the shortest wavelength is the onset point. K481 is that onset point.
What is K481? 479.70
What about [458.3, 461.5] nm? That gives 460.10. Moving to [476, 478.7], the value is 476.10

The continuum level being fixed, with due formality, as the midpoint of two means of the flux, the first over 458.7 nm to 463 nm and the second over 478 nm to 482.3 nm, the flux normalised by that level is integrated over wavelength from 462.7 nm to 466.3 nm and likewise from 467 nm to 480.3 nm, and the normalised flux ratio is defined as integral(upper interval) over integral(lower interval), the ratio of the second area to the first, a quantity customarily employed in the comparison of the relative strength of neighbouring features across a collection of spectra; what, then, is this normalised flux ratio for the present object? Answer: 3.7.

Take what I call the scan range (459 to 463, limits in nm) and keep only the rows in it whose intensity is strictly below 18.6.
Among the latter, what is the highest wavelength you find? 460.50 nm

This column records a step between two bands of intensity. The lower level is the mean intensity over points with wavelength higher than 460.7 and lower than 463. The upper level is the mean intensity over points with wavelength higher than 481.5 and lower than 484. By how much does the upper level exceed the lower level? 0.1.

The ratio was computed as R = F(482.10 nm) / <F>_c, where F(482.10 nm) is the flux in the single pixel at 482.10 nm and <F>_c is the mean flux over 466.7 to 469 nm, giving 1.18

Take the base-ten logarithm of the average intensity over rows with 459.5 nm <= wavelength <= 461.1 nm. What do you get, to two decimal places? 1.27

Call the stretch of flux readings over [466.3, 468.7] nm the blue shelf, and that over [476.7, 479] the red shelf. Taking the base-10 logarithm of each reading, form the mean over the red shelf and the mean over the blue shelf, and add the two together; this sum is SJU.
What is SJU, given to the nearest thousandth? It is 2.498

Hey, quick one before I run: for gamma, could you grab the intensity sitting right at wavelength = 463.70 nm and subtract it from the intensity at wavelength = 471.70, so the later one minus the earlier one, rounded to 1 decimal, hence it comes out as -2.1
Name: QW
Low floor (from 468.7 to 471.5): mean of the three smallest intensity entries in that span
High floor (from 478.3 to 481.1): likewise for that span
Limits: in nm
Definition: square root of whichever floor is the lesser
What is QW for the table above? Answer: 4.10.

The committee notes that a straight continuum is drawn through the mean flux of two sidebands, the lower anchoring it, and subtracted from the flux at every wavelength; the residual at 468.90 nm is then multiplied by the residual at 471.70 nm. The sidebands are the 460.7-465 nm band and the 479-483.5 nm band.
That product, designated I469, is 10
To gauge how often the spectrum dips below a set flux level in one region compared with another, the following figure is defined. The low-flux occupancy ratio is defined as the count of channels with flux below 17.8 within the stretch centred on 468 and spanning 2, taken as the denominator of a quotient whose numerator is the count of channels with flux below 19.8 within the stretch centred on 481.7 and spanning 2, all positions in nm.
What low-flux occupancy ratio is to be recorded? 0.4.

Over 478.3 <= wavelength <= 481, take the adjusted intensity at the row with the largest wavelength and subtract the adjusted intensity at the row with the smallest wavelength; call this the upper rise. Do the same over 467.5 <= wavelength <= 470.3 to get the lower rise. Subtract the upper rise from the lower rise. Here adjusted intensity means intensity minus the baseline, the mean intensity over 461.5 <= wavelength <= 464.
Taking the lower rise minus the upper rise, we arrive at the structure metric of -4.2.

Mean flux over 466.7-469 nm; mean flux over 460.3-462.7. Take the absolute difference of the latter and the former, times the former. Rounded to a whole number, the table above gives 46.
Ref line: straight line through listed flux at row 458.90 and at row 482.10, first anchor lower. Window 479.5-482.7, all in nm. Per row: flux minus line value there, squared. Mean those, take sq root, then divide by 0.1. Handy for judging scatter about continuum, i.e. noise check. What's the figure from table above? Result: 17.6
